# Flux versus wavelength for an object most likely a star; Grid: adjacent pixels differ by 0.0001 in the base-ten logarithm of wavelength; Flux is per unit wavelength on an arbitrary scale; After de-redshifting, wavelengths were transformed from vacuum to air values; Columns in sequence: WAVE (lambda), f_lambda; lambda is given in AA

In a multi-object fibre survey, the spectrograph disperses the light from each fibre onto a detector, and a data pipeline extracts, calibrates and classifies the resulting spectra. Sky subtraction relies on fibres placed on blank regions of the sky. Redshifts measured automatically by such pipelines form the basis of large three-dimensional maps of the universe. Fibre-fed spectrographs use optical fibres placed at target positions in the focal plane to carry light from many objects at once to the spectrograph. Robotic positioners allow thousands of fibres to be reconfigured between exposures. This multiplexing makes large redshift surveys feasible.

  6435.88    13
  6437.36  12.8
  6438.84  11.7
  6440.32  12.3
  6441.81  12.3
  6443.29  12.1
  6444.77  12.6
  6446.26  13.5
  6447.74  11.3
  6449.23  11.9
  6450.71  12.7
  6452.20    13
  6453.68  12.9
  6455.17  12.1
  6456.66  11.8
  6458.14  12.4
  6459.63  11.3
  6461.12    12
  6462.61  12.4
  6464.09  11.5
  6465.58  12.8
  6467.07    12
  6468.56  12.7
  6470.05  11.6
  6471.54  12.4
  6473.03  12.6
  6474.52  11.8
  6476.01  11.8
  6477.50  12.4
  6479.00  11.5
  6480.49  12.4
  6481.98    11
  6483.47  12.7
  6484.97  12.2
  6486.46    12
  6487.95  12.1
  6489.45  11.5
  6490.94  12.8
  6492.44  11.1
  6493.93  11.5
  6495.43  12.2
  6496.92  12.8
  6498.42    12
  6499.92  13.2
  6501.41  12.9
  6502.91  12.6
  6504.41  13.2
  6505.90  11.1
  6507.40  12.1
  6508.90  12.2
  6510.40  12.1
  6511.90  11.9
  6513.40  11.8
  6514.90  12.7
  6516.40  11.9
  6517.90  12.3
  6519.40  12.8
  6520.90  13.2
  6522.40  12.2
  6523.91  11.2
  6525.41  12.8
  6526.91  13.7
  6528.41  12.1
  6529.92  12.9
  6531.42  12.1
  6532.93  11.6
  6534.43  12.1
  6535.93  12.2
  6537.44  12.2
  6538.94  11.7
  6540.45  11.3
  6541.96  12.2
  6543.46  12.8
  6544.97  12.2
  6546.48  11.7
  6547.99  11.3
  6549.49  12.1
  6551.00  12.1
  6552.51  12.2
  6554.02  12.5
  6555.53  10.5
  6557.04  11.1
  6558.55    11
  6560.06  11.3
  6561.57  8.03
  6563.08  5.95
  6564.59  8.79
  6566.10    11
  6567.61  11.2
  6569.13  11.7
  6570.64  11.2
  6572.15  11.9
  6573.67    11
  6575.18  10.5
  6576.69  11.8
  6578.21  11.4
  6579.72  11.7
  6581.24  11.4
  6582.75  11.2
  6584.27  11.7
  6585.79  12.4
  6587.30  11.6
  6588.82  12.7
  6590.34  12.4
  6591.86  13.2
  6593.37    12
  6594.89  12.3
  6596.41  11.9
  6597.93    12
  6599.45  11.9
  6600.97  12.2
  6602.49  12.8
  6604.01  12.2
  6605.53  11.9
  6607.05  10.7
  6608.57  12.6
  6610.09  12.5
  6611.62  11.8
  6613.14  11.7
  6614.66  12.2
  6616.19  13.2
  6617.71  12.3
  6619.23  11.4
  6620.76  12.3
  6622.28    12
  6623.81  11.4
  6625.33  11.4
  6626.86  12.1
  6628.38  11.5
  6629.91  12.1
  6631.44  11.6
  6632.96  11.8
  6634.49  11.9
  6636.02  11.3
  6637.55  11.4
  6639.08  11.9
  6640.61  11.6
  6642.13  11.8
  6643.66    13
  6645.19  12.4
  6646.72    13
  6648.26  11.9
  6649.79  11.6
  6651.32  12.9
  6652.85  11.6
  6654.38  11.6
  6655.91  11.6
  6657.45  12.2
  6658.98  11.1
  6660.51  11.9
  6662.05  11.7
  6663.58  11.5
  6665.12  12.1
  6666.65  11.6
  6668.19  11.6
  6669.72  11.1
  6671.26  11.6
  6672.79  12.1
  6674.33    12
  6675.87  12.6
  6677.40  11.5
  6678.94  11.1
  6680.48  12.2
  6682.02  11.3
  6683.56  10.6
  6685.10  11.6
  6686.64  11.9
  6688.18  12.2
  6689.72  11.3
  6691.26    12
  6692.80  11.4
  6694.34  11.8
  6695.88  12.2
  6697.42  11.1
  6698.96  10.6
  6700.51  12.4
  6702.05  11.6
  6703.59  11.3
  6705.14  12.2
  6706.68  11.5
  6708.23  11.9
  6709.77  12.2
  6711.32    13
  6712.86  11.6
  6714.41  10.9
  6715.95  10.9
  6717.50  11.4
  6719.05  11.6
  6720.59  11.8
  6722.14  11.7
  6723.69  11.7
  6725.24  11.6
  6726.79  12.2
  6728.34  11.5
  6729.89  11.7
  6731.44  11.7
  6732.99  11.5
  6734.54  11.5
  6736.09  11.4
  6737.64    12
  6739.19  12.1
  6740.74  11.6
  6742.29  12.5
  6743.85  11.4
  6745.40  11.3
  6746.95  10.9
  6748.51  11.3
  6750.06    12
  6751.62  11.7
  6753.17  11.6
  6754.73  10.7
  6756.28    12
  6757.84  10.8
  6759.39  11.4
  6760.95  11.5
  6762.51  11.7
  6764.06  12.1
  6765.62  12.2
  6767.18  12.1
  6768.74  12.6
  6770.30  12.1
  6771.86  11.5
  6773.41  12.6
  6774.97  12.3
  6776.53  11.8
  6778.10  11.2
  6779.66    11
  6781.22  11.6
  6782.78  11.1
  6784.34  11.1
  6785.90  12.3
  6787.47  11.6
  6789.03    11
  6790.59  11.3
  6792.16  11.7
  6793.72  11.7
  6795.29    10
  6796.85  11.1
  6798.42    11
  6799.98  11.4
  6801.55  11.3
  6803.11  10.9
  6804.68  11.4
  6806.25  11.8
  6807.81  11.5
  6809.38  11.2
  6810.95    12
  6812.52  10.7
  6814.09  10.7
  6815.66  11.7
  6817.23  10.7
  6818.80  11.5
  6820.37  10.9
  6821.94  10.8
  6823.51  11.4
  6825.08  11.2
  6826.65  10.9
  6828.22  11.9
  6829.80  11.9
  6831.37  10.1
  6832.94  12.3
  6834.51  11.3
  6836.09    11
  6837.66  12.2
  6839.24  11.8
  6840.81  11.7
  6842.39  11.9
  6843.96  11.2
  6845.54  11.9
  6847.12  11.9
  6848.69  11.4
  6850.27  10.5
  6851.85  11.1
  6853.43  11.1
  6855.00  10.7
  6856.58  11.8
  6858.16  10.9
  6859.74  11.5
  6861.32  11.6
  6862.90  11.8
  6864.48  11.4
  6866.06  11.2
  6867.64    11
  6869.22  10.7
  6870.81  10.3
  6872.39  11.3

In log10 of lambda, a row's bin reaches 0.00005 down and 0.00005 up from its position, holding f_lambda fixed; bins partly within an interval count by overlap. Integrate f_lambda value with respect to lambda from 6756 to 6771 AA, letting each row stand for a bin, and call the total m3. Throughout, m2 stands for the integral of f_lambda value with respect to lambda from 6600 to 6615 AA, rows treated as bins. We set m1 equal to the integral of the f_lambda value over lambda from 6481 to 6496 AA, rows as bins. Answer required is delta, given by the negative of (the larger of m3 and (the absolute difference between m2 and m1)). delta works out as -177.6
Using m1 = 178.7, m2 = 181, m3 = 178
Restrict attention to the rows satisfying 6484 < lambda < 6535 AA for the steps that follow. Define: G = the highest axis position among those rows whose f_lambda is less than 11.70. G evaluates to 6532.93 AA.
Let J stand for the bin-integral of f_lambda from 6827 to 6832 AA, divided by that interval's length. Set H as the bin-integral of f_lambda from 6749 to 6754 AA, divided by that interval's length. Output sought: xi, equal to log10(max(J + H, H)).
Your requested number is 1.36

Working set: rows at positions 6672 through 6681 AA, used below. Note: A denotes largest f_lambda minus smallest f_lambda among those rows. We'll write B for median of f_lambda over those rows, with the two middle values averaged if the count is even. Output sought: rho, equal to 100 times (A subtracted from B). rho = 1055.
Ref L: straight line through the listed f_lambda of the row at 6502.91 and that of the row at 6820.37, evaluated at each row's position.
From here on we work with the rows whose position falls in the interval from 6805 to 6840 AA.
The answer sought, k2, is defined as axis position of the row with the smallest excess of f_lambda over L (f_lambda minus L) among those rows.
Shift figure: 6831.37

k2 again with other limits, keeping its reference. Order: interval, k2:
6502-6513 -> 6505.90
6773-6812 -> 6795.29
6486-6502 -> 6492.44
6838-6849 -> 6843.96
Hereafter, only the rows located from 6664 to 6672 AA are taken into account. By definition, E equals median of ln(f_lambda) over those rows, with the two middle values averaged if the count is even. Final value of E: 2.45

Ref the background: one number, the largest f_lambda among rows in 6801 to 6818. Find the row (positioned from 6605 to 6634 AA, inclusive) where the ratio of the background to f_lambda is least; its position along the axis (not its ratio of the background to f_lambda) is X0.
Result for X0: 6616.19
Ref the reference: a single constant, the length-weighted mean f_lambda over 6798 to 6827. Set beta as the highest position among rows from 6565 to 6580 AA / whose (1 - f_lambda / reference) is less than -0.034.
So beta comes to 6579.72 AA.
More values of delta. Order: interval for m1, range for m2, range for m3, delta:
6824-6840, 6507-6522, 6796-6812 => -181.5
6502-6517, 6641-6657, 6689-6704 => -173.7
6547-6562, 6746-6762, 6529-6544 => -181.5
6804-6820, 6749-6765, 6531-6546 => -180.4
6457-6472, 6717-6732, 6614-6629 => -179.8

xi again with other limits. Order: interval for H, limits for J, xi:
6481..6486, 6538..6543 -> 1.38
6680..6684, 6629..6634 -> 1.37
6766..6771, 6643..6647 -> 1.40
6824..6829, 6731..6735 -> 1.36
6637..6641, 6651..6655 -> 1.37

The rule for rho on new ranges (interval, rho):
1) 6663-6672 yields 1060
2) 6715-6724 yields 1075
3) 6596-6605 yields 1120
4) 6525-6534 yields 1035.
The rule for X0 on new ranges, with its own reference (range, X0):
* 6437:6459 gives 6446.26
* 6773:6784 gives 6773.41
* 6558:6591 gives 6588.82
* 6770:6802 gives 6773.41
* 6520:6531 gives 6526.91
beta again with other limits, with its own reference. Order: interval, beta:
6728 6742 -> 6739.19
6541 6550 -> 6549.49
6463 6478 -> 6477.50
